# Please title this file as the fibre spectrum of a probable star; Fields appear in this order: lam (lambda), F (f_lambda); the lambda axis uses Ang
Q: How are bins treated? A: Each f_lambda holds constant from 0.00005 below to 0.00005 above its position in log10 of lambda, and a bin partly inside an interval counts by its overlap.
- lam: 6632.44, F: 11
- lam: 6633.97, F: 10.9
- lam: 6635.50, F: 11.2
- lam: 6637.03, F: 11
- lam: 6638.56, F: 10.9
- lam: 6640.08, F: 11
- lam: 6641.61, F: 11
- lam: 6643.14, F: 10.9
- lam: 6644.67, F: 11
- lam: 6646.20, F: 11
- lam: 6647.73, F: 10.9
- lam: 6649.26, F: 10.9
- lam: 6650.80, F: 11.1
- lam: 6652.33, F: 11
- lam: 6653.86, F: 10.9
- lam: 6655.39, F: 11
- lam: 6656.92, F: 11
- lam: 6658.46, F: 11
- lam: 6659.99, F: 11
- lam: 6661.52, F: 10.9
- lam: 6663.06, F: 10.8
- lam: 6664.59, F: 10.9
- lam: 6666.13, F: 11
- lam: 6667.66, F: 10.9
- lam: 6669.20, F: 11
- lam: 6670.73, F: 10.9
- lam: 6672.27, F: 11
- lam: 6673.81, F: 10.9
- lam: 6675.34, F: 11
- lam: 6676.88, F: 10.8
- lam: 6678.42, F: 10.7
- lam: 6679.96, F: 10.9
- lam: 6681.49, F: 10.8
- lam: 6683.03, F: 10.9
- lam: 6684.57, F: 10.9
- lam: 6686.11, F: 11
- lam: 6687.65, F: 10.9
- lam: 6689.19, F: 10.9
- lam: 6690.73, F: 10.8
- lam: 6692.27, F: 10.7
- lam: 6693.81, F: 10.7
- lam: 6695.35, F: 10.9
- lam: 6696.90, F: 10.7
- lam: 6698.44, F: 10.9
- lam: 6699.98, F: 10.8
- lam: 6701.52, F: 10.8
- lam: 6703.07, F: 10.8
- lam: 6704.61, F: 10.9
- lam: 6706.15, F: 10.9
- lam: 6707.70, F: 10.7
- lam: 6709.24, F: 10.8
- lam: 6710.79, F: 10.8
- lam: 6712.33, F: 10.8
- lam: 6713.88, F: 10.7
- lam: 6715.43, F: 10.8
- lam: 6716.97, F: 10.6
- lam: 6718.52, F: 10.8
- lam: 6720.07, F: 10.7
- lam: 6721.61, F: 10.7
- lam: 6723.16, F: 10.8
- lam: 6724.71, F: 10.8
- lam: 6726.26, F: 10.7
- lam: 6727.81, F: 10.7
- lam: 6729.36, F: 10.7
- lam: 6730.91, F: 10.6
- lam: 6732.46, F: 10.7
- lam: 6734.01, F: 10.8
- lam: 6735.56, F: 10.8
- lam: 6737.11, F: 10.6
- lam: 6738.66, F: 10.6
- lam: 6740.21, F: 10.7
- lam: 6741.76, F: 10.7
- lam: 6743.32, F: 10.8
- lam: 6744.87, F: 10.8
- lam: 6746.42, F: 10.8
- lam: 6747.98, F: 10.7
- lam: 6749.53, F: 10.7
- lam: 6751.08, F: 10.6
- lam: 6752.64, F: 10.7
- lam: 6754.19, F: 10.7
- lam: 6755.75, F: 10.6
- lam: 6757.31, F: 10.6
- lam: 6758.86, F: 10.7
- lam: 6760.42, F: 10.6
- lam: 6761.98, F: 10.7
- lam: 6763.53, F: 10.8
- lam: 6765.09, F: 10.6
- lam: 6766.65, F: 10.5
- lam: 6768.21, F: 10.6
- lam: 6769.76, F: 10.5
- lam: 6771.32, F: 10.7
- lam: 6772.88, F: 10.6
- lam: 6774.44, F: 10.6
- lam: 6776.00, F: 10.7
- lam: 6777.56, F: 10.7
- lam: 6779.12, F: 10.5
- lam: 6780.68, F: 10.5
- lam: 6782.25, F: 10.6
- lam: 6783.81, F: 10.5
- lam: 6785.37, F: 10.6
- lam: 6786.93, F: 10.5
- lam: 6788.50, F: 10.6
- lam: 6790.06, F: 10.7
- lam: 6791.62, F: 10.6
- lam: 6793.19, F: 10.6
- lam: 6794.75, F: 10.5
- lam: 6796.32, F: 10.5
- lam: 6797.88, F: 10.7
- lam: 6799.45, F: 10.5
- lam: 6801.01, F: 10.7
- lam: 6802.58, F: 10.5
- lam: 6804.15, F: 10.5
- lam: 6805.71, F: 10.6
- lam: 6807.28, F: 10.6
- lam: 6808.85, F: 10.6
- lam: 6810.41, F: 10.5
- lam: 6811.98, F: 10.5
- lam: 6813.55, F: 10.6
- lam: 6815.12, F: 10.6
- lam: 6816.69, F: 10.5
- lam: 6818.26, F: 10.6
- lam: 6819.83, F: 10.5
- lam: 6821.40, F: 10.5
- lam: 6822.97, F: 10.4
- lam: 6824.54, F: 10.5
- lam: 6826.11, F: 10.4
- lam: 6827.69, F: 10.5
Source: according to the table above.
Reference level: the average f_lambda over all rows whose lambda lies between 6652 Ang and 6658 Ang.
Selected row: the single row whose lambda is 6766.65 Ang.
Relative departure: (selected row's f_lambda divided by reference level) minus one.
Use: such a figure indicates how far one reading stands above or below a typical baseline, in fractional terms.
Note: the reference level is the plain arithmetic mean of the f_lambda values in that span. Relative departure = -0.043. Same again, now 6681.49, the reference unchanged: -0.016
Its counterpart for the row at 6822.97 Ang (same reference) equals -0.052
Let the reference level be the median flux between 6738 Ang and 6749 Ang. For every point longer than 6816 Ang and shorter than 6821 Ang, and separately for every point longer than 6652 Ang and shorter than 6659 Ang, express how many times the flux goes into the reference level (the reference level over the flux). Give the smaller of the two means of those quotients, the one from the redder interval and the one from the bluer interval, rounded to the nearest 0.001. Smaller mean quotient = 0.975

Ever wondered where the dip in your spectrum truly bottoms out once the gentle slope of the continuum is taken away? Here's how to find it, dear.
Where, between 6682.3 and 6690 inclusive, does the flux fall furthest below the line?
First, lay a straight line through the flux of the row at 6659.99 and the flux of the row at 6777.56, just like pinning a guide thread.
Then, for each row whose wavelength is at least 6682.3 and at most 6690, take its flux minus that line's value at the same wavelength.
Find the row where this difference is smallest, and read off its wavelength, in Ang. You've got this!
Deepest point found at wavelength 6683.03 Ang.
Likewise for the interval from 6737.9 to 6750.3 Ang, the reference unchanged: 6738.66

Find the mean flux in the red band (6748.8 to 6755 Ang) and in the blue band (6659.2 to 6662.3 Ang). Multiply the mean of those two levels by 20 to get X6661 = 216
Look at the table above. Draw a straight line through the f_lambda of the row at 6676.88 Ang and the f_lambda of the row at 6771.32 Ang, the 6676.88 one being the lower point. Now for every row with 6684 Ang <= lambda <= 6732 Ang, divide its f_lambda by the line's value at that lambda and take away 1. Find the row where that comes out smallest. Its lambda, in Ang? 6716.97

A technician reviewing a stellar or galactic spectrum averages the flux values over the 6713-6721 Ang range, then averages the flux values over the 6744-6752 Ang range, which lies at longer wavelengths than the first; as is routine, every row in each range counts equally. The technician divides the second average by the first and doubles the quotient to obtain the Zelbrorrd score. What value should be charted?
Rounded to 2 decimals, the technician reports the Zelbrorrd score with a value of 2.00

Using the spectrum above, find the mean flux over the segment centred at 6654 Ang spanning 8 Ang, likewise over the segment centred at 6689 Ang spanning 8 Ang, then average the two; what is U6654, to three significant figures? 10.9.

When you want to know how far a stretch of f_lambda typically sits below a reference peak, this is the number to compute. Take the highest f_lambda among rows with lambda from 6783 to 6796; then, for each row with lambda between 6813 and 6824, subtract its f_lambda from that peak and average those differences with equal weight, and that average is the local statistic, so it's 0.17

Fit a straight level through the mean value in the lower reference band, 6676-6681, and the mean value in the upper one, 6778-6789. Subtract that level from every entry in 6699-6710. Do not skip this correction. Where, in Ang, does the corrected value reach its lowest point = 6707.70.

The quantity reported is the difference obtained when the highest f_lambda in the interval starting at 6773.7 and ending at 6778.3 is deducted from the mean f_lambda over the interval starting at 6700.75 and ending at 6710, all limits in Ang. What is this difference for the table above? 0.12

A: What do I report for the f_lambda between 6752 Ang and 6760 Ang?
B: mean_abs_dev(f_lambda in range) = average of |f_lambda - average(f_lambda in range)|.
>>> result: 0.048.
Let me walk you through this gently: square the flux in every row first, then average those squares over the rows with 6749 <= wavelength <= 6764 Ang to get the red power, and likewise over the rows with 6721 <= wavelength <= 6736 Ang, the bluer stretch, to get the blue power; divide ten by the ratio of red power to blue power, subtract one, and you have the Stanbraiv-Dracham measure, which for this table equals 9.1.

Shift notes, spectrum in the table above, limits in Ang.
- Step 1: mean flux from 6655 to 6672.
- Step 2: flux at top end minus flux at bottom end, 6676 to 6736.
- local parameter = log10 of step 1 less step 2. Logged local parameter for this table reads 1.04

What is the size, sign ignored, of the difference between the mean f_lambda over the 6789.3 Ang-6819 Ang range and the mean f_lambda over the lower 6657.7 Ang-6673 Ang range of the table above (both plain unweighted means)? 0.37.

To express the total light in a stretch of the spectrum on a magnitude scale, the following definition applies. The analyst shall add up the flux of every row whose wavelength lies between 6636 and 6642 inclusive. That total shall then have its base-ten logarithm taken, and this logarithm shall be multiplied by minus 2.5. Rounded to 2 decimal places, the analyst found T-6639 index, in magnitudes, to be -4.11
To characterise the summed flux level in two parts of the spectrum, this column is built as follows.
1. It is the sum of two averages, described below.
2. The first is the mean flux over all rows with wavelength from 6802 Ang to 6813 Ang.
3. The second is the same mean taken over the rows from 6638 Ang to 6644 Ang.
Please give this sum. 21.5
